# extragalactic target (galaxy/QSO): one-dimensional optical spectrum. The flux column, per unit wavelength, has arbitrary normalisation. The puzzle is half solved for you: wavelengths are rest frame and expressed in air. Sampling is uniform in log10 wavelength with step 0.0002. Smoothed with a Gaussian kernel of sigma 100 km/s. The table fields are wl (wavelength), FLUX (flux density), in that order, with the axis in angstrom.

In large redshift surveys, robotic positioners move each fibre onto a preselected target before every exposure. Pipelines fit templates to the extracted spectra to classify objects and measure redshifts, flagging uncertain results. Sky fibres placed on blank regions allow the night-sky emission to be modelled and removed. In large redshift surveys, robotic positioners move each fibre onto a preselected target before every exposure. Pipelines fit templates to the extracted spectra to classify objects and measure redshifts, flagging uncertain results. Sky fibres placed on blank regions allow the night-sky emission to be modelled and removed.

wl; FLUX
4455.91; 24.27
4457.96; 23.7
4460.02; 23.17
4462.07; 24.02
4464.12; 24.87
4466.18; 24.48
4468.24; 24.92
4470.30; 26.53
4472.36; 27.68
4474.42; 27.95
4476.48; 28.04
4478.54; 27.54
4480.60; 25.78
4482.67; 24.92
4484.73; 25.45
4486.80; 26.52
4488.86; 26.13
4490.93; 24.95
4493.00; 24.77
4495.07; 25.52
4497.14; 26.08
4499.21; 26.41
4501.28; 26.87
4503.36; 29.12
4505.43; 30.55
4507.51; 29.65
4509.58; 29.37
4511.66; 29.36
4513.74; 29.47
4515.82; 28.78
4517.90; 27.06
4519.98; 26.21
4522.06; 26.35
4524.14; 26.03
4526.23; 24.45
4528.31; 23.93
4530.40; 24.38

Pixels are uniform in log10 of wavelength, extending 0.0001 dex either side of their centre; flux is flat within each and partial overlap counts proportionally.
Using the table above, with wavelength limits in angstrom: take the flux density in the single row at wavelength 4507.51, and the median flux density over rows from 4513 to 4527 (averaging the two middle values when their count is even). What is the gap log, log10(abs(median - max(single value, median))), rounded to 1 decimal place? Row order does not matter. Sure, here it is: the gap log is 0.5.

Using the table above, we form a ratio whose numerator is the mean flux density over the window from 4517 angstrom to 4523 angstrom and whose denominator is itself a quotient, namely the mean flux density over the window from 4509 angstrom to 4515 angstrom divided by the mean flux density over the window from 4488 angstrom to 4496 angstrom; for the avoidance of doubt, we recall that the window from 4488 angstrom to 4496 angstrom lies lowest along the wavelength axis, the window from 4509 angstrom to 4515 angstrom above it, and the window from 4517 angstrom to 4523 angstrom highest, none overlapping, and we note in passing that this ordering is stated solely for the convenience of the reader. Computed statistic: 22.9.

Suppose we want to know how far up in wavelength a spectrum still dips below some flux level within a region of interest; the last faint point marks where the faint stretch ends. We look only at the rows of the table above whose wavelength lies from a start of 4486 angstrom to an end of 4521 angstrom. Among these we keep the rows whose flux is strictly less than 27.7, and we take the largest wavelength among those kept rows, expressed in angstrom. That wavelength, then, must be 4519.98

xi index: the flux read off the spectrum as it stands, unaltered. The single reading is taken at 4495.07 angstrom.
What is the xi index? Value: 25.52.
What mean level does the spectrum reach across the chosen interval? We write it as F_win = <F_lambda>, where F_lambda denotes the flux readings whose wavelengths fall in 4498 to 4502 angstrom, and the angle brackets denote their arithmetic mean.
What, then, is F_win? 26.6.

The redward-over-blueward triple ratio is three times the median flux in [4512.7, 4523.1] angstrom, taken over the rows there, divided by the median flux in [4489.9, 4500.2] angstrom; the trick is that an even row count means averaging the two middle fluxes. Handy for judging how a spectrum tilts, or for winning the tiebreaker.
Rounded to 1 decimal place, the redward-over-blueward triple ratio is 3.2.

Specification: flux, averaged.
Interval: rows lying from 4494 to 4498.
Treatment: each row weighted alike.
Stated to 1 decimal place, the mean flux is 25.8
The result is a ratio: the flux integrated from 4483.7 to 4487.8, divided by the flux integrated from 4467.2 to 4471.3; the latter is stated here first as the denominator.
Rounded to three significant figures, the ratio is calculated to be 1.01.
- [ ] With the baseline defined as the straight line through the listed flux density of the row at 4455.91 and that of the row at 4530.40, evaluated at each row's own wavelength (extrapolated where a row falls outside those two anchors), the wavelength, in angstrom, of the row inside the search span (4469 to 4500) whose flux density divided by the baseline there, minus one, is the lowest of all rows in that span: 4493.00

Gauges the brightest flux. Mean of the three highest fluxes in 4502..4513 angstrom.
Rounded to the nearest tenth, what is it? 29.9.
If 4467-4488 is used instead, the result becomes 27.9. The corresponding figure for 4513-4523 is 28.4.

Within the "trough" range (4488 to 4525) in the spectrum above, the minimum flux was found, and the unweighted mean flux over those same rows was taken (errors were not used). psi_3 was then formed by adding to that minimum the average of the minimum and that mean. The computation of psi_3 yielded 50.8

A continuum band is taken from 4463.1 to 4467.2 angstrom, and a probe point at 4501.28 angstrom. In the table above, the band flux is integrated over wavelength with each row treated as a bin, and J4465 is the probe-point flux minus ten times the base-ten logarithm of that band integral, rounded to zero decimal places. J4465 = 7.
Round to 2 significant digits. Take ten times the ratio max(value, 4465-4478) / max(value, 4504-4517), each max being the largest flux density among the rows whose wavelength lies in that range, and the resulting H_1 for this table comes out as 9.2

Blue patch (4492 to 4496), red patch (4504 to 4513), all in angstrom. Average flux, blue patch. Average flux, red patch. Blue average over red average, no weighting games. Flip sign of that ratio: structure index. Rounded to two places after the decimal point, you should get -0.85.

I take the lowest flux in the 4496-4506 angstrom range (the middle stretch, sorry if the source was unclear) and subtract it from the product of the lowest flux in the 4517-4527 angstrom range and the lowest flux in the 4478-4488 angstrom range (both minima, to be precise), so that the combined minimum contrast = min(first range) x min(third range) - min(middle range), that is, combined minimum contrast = 583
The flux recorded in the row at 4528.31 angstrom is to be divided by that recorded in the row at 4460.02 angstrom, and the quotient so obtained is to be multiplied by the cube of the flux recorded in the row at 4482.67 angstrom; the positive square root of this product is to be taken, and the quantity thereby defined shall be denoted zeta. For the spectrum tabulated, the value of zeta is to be 126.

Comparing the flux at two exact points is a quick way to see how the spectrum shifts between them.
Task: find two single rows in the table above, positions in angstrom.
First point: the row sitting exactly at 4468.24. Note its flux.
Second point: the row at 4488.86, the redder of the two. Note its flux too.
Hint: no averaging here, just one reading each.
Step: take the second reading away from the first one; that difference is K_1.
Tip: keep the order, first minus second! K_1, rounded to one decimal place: -1.2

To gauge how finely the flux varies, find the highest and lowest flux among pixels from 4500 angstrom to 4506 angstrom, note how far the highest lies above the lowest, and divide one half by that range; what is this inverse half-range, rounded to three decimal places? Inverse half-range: 0.136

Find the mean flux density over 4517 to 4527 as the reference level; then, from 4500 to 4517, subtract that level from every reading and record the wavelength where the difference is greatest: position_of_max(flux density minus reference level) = 4505.43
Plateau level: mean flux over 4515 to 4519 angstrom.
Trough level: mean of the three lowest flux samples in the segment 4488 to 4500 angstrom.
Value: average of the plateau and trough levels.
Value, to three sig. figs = 26.5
